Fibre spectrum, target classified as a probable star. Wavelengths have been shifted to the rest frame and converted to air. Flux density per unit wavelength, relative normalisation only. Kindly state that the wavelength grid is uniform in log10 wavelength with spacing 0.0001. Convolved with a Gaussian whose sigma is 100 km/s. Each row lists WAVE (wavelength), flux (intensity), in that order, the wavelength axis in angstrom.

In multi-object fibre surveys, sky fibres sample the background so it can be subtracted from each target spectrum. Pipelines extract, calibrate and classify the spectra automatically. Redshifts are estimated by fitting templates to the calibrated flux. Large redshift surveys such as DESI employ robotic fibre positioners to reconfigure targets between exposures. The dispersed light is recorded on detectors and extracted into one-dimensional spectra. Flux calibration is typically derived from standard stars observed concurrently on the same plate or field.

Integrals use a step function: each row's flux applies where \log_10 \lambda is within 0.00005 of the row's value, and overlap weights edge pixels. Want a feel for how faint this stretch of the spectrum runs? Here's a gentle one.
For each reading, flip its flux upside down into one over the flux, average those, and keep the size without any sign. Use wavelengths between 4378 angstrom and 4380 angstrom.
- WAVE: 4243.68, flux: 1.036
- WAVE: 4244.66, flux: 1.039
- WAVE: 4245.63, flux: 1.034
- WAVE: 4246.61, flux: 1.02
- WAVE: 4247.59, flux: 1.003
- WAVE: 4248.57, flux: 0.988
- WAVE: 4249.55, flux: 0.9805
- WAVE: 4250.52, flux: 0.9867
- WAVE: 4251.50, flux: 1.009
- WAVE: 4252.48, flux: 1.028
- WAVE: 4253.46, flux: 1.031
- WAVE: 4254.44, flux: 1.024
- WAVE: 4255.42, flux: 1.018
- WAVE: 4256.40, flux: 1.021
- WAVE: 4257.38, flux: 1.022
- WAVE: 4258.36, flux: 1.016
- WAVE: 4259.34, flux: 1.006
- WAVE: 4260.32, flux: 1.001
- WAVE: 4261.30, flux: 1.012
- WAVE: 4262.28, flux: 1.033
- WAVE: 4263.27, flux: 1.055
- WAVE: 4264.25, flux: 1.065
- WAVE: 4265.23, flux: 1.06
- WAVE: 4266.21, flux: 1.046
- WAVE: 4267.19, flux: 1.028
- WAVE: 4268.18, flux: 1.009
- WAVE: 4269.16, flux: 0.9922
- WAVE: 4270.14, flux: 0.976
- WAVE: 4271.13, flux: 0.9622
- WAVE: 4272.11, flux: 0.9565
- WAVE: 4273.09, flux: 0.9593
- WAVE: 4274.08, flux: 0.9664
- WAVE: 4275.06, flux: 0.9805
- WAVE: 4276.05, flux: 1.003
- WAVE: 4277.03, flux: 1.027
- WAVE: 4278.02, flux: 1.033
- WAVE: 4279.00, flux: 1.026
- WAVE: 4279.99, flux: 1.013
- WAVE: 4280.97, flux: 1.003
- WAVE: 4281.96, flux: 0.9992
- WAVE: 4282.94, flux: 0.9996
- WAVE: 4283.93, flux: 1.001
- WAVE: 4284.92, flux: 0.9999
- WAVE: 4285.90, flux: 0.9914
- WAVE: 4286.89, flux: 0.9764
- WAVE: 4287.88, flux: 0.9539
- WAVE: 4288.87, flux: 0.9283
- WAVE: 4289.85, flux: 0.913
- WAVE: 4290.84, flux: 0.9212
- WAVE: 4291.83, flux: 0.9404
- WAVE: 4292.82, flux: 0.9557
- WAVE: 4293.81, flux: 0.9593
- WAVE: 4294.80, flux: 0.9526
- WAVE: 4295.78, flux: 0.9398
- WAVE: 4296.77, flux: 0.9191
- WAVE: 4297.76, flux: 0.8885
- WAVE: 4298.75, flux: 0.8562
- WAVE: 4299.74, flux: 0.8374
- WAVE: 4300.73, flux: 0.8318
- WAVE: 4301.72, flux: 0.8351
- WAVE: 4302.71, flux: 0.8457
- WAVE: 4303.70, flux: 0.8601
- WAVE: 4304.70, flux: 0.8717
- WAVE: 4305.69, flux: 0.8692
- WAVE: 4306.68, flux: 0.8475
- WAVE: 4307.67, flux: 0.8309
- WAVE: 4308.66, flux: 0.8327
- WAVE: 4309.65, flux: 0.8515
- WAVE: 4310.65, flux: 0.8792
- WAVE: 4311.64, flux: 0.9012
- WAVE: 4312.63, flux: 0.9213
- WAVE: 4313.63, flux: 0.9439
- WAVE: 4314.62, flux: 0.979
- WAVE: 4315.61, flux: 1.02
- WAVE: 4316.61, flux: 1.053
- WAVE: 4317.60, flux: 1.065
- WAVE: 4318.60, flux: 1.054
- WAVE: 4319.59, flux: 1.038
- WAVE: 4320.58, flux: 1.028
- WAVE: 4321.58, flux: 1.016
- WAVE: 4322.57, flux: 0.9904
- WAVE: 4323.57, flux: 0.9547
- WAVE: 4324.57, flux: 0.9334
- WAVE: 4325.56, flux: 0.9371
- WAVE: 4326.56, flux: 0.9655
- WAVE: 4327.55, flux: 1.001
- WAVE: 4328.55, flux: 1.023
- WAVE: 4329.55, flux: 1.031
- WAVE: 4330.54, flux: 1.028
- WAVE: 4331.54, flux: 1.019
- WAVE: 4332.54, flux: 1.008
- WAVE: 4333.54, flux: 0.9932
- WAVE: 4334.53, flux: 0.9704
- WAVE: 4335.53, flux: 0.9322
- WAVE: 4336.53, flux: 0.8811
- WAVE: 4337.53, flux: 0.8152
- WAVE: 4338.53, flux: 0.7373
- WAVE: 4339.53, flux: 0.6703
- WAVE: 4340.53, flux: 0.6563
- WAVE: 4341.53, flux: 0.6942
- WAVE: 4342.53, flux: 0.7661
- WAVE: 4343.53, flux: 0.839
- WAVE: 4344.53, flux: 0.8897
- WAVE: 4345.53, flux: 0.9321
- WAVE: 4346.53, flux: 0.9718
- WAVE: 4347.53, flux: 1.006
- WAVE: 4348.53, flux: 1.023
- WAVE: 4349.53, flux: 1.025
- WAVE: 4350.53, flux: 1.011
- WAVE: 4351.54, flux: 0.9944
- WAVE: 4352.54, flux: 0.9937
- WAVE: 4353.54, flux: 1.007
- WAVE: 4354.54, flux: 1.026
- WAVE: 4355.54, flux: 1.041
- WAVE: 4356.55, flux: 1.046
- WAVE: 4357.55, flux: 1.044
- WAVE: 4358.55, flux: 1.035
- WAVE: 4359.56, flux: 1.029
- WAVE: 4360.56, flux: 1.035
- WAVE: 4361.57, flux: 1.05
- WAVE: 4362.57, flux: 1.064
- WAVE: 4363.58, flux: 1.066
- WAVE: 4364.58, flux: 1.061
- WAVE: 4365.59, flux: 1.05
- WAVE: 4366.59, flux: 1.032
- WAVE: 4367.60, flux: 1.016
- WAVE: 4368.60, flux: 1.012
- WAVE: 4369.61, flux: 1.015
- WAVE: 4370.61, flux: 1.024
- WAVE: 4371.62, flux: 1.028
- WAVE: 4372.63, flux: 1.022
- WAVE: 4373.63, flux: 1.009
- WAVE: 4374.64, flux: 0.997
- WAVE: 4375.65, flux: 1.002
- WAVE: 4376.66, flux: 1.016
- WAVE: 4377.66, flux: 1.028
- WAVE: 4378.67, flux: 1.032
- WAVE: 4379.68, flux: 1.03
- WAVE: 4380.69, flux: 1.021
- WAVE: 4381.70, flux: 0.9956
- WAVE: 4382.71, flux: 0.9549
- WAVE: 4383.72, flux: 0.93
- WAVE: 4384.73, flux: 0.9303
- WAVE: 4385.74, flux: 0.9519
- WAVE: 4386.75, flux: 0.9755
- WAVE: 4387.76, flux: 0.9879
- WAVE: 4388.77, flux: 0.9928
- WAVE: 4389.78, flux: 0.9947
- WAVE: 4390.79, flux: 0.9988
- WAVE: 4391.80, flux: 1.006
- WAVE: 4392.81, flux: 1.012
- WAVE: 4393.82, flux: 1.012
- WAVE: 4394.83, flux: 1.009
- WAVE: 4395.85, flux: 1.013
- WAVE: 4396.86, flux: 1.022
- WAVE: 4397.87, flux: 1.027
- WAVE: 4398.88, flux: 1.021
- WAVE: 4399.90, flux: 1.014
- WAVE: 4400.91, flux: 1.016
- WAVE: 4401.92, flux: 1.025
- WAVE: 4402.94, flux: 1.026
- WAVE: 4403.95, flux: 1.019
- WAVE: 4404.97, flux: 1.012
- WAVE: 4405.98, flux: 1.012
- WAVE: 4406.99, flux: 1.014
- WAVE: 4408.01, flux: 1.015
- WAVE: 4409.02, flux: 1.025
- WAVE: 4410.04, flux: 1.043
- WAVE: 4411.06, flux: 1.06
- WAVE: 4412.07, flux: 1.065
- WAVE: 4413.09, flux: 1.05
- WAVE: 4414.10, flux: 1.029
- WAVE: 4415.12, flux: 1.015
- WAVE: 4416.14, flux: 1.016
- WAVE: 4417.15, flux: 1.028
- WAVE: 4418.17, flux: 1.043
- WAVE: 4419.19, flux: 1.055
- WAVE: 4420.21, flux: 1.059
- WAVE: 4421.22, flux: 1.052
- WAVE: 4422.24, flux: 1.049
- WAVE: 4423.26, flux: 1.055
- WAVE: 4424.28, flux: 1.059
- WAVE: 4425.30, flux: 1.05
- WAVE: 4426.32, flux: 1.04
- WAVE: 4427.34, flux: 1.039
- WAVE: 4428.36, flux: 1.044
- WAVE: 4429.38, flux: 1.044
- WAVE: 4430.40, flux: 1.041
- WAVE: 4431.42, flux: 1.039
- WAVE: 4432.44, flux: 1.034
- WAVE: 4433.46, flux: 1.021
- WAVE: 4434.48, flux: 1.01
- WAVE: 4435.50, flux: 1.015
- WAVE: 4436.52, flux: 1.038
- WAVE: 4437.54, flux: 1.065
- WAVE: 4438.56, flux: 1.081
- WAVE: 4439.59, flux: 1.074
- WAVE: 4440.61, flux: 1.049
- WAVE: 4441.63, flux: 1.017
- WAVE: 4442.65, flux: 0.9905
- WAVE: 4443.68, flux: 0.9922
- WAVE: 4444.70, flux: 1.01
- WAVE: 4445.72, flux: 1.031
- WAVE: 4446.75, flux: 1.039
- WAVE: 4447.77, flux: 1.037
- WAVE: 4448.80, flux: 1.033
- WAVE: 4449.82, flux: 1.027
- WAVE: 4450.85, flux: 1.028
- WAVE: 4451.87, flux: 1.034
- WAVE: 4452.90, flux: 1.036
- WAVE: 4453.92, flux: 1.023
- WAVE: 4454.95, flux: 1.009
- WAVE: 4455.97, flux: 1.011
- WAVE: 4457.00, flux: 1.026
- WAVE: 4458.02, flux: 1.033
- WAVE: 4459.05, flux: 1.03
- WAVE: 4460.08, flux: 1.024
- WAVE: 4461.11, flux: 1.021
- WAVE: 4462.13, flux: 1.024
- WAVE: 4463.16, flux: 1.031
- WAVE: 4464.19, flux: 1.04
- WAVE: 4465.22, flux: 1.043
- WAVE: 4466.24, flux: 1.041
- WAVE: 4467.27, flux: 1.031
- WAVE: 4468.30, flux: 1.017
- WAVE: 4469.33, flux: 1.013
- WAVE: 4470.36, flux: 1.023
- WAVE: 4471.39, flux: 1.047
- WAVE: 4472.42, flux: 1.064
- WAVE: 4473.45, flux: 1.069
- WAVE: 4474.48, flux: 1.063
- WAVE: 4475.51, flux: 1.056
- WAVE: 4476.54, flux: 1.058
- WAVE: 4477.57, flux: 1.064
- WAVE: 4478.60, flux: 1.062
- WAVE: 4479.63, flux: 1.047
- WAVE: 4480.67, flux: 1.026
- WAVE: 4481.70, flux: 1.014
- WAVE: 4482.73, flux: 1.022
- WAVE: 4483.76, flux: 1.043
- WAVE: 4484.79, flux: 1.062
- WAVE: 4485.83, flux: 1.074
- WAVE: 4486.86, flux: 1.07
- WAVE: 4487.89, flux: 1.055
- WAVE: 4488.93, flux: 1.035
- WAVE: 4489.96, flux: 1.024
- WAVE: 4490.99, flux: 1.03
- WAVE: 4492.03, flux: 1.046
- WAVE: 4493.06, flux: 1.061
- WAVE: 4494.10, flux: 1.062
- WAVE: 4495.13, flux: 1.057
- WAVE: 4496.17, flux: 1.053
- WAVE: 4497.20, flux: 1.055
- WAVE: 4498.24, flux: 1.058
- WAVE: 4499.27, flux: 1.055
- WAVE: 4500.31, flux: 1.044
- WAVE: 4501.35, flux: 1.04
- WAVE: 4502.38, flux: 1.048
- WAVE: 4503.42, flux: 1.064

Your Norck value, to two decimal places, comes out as 0.97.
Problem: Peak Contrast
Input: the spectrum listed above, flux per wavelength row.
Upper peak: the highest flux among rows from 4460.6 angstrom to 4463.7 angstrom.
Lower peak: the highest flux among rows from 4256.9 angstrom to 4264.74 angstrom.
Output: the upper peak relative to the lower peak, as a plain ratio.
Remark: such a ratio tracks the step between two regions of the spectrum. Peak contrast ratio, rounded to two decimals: 0.97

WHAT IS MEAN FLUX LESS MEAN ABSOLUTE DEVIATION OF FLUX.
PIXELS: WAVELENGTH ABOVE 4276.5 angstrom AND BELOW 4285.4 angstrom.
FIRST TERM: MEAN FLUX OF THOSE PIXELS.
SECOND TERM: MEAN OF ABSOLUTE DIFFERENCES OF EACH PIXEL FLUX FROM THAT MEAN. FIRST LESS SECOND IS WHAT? 1.00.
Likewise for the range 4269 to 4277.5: 0.96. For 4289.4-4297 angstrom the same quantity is 0.92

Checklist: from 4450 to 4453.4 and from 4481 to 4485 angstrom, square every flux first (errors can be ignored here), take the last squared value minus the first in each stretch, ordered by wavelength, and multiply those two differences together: 0.002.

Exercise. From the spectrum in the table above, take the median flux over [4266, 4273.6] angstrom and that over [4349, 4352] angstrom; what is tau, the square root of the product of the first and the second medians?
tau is 0.997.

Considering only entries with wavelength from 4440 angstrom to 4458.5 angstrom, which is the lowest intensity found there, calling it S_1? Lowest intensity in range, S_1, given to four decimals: 0.9905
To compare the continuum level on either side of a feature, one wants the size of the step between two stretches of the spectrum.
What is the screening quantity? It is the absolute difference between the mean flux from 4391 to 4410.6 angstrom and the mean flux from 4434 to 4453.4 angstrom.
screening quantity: 0.014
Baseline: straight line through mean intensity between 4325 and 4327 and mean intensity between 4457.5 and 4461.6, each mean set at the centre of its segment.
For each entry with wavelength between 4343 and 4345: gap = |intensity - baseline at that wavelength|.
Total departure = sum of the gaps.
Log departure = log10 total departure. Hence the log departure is -0.71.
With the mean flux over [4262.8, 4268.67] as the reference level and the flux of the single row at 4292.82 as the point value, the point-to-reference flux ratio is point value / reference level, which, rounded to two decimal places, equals 0.92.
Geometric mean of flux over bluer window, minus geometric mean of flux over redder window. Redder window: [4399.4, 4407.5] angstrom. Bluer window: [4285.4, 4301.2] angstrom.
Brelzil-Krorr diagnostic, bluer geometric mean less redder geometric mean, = -0.10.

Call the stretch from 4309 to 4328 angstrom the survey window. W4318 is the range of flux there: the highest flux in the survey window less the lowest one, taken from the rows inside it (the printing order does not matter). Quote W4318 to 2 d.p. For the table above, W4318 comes 0.21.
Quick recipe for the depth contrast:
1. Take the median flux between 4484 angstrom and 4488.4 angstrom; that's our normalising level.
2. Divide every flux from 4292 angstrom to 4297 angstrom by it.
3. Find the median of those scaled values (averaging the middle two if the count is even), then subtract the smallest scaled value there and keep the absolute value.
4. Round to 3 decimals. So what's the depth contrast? 0.031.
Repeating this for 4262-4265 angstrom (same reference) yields 0.021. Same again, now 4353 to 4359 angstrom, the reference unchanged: 0.029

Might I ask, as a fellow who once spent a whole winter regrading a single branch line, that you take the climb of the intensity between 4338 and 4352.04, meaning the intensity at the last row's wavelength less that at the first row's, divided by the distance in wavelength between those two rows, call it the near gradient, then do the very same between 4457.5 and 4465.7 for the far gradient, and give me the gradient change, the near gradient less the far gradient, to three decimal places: 0.018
